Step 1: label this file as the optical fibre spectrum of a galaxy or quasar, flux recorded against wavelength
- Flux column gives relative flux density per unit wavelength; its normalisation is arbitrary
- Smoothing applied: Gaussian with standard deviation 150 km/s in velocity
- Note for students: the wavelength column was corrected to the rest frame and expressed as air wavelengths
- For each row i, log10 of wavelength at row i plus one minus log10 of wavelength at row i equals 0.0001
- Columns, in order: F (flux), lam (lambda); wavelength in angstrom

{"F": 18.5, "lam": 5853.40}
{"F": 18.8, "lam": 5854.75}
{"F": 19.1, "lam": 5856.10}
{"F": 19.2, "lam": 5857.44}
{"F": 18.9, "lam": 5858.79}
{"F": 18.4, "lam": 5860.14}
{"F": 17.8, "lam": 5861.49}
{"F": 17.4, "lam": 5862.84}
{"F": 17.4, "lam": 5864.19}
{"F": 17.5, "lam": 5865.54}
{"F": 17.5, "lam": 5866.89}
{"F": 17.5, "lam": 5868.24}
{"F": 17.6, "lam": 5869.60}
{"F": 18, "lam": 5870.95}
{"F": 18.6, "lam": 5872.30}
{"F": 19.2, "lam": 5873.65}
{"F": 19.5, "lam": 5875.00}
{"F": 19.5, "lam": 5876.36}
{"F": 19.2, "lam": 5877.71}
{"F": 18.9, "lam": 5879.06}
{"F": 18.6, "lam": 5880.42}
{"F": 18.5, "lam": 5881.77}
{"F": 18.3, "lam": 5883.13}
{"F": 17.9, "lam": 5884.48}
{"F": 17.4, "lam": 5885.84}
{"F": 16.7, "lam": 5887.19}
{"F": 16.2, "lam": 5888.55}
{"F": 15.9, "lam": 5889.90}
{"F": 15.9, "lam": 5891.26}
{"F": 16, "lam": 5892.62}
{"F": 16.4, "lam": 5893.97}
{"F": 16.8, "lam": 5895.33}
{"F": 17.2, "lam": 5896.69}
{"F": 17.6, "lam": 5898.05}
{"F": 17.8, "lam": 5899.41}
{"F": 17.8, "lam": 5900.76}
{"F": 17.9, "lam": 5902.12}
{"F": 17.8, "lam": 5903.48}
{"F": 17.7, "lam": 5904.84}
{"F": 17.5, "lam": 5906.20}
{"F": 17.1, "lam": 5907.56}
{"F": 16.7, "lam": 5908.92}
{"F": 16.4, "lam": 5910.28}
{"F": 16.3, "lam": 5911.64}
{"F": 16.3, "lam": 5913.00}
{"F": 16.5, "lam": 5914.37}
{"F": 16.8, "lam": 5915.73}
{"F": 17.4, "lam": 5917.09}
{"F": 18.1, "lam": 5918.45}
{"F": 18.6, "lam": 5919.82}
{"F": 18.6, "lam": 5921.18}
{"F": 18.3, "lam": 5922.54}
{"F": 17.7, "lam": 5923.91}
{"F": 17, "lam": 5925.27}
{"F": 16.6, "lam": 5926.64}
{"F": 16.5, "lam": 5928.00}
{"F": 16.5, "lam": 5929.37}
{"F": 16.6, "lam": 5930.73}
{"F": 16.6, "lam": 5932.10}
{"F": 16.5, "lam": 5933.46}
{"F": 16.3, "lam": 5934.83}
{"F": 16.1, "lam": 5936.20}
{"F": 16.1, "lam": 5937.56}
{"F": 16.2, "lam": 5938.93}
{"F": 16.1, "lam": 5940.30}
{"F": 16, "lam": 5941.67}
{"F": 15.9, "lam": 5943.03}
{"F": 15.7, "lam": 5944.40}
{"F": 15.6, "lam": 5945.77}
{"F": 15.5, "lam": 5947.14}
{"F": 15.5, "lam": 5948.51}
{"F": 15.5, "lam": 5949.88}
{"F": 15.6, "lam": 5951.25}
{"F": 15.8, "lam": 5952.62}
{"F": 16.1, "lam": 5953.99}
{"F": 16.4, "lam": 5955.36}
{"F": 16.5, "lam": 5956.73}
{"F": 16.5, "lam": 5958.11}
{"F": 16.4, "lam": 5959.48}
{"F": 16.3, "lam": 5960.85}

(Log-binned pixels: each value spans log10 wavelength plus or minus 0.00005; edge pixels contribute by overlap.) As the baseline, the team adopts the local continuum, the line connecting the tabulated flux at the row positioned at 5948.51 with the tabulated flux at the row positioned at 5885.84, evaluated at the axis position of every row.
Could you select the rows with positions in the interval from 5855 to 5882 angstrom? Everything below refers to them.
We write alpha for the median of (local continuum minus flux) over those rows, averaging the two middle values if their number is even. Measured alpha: -0.73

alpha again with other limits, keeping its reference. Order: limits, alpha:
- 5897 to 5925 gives -0.83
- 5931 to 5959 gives -0.32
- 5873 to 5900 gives -0.51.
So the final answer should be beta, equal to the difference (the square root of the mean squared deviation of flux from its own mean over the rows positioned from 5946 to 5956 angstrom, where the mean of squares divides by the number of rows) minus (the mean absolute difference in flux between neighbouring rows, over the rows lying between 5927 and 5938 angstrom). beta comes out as 0.2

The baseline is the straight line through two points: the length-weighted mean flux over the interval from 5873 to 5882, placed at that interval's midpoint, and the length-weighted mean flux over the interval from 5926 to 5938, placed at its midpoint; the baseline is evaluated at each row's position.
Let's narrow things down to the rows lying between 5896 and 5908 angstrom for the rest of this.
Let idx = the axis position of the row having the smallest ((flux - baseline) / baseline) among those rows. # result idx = 5896.69 angstrom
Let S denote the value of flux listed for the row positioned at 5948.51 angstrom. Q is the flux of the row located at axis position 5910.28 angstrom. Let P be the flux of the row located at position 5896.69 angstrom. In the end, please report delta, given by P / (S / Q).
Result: 18.2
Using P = 17.2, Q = 16.4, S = 15.5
